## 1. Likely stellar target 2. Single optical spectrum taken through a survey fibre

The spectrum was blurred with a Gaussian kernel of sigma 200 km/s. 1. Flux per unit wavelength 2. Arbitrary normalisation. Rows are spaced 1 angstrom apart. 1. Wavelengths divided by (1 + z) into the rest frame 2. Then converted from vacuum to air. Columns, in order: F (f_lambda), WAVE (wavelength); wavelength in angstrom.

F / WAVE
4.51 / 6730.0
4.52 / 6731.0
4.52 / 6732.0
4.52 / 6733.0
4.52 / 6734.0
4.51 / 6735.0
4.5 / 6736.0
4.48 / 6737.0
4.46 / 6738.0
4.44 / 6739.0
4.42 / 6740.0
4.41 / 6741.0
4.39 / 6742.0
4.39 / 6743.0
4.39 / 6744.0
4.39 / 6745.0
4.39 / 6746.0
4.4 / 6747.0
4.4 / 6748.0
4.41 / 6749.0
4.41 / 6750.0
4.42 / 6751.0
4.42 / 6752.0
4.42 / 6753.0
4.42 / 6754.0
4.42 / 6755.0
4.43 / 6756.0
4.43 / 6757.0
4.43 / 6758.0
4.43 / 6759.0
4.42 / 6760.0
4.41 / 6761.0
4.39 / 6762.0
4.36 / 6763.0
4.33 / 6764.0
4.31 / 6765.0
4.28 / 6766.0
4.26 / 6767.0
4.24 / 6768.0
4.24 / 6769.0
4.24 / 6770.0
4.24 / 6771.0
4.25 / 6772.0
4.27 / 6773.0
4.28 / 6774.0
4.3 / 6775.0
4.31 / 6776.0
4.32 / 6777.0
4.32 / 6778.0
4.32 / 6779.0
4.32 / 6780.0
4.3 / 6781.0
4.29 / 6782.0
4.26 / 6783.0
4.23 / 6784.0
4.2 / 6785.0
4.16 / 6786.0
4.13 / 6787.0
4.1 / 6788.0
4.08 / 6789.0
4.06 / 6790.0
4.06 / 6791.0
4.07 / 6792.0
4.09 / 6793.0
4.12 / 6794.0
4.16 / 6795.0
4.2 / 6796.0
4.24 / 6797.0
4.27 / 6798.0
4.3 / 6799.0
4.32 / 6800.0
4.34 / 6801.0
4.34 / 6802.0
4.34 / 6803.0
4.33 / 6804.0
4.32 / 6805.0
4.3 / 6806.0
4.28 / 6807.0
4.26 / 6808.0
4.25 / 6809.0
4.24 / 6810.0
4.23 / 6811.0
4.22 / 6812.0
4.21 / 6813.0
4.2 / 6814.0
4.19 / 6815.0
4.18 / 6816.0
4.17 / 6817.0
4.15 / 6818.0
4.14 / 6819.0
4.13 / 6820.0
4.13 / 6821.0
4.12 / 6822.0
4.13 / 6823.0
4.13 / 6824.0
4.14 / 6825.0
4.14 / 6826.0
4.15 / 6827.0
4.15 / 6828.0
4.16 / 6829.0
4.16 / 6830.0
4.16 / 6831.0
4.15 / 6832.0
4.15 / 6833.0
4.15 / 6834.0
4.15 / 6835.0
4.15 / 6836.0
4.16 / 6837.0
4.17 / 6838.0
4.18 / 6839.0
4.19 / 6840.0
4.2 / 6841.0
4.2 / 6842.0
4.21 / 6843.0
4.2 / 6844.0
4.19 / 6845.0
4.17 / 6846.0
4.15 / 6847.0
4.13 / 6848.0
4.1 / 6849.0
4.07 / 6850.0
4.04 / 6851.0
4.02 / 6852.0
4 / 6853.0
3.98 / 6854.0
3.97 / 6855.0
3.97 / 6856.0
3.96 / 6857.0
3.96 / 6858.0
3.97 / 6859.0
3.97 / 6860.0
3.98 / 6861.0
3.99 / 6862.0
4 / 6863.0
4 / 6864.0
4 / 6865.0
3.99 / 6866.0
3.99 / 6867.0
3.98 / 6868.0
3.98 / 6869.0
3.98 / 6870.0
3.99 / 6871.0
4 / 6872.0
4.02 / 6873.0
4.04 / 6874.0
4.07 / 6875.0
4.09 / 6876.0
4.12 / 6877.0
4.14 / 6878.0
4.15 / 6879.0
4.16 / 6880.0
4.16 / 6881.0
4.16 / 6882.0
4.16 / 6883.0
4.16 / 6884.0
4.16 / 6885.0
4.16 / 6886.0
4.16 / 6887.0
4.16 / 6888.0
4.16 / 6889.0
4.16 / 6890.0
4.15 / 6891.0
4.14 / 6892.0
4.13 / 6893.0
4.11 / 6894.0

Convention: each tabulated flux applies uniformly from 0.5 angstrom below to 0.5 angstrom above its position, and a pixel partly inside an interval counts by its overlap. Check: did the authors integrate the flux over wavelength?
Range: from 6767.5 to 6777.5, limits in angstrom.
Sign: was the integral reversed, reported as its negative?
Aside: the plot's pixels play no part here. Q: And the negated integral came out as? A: -42.7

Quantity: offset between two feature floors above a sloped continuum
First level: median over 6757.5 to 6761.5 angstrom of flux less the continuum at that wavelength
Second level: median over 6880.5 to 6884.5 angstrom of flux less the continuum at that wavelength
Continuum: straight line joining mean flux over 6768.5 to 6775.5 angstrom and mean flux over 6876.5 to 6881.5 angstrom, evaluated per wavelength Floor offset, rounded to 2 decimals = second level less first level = -0.13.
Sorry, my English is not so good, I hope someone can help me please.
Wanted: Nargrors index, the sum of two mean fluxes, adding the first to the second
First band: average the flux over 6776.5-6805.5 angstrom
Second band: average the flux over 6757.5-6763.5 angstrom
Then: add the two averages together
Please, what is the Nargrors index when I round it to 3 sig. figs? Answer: 8.63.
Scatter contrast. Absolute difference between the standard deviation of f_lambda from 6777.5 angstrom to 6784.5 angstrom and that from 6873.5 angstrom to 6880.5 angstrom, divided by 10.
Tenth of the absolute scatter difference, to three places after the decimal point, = 0.001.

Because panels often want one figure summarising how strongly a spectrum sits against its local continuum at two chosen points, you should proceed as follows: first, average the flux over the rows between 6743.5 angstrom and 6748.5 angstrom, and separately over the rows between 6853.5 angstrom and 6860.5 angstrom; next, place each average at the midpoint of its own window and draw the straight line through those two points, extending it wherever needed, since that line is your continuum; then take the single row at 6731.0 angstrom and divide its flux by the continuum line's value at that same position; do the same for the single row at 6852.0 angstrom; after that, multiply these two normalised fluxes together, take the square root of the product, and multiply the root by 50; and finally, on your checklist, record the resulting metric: 50.6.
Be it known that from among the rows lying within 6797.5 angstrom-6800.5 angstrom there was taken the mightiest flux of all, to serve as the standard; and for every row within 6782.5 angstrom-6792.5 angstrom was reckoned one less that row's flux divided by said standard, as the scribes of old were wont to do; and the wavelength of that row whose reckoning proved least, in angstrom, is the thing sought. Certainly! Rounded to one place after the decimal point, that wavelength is 6783.0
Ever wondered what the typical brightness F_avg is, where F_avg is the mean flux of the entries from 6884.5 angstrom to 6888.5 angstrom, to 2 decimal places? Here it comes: 4.16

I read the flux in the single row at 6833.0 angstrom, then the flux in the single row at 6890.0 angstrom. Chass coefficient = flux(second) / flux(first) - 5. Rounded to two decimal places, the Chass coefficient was -4.00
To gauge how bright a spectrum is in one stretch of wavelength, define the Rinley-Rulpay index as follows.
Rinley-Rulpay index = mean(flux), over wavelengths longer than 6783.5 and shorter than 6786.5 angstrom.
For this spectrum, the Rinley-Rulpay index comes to 4.20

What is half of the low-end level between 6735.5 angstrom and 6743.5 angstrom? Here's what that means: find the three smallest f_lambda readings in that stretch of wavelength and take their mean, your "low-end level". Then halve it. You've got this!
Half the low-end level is 2.20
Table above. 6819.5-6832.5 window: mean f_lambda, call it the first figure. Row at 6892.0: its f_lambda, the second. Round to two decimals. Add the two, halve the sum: 4.14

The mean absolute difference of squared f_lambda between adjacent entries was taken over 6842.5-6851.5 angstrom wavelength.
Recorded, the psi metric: 0.175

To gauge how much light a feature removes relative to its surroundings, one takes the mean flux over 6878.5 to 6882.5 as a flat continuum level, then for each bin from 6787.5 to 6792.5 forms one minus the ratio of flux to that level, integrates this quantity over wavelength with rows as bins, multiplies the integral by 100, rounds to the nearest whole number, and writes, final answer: 10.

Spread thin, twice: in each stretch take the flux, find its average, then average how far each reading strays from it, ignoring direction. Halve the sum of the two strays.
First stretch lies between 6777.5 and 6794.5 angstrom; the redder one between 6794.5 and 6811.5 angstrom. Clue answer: 0.068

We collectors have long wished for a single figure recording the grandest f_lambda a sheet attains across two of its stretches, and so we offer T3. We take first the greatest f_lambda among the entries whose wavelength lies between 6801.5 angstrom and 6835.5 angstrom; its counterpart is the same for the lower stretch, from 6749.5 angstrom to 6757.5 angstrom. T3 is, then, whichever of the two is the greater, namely 4.43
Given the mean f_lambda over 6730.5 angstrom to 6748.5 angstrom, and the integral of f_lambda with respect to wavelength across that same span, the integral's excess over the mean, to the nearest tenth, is 75.6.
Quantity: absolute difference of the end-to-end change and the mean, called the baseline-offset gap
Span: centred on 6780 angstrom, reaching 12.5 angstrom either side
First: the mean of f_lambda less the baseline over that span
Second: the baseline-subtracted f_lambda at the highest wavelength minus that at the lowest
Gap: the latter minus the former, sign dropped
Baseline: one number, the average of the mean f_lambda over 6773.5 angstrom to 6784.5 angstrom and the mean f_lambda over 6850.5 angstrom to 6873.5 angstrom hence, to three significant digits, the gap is 0.252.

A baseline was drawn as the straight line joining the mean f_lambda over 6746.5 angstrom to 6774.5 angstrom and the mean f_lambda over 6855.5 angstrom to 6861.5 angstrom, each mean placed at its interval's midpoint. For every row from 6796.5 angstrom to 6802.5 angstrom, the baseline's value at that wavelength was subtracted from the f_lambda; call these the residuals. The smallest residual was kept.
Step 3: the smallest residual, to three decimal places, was 0.029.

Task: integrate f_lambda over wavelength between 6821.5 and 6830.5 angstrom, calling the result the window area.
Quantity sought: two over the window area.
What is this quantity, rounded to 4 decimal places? 0.0536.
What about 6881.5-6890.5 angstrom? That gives 0.0534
